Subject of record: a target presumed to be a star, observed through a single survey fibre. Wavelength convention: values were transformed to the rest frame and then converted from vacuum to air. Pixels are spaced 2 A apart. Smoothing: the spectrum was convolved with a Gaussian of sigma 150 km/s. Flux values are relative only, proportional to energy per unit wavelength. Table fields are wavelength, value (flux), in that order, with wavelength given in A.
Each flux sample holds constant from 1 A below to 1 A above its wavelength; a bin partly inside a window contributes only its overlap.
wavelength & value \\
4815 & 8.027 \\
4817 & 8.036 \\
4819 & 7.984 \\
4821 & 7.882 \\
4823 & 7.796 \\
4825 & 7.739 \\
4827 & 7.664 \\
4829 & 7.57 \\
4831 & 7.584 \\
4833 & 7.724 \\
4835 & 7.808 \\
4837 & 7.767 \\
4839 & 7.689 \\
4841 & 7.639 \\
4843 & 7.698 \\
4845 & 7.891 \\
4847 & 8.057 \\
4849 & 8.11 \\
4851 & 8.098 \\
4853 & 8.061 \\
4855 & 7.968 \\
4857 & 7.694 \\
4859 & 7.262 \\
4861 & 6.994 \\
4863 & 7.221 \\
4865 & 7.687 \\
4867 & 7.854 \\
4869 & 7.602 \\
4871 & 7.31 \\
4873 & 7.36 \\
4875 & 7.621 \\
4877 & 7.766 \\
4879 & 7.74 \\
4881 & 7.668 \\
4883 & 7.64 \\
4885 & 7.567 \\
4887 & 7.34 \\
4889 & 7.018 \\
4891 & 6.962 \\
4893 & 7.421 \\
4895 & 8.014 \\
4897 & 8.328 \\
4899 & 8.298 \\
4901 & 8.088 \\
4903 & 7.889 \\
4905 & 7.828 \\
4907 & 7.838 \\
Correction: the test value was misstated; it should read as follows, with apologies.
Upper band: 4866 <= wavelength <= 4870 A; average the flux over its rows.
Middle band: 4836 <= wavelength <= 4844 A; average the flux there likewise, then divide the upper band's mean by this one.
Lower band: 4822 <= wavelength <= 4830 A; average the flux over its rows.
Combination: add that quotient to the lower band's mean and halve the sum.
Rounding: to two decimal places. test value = 4.35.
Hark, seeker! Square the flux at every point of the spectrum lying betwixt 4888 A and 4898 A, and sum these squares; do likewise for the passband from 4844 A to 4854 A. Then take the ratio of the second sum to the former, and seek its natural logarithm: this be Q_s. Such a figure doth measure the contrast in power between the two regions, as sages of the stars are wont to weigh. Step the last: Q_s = 0.12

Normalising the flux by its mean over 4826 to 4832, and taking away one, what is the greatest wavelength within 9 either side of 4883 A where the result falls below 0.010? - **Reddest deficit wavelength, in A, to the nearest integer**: 4891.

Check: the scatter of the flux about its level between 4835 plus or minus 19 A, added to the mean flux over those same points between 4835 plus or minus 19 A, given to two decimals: 8.01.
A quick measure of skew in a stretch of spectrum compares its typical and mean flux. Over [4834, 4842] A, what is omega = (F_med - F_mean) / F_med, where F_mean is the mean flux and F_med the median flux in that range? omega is 0.000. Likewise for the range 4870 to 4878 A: -0.003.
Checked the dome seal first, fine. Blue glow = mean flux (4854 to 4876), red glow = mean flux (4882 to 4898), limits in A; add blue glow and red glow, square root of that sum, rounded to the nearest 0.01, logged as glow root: 3.88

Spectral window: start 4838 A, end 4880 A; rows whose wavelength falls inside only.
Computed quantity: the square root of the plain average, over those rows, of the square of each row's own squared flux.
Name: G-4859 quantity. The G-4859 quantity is 59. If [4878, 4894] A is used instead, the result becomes 55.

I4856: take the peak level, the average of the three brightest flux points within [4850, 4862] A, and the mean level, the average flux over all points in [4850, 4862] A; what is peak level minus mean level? 0.36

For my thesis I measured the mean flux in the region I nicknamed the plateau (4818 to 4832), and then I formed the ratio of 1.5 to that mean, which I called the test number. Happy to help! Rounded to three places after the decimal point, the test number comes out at 0.194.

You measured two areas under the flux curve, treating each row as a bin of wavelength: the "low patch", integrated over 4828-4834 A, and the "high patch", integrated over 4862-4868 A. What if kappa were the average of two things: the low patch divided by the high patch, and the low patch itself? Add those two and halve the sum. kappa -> 23.4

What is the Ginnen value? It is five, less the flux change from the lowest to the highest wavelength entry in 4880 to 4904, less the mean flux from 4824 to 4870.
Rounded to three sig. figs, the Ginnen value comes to -2.93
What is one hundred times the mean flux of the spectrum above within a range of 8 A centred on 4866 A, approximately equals 759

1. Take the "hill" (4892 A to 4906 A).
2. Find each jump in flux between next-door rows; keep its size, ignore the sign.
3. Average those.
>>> 0.23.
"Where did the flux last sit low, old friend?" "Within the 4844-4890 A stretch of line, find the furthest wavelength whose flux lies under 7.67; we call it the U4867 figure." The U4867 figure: 4889 A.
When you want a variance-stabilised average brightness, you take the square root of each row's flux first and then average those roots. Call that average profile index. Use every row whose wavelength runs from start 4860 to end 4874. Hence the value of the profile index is 2.726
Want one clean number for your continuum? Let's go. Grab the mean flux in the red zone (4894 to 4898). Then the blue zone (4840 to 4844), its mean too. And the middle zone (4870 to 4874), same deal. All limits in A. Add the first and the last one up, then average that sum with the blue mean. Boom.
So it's 11.6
